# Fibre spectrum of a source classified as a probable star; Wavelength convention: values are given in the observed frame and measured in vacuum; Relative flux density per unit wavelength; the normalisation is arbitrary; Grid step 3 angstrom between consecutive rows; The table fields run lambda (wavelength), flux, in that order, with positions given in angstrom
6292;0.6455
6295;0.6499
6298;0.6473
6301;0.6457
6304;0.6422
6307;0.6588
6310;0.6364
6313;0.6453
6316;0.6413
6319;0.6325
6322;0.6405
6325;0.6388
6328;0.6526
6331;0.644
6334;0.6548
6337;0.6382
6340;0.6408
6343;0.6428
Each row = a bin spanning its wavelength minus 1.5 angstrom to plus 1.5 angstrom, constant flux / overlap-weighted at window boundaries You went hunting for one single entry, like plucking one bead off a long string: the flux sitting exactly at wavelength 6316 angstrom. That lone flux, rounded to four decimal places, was 0.6413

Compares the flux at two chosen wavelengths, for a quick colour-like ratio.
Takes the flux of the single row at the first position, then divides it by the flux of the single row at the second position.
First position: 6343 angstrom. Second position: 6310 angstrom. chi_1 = 1.010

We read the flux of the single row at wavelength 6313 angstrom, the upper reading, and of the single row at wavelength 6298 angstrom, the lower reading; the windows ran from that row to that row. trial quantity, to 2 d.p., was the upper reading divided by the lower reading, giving 1.00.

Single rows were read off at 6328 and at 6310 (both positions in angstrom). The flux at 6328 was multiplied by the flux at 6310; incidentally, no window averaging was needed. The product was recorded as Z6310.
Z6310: 0.415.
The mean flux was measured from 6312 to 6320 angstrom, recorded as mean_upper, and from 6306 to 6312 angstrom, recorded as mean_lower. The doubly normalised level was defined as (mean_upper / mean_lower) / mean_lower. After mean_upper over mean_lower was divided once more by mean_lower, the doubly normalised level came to 1.53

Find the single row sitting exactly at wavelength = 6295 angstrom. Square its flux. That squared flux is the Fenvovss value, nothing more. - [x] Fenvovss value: 0.422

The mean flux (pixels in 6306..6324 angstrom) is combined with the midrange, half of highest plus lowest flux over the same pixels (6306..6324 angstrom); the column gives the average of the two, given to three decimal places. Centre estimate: 0.644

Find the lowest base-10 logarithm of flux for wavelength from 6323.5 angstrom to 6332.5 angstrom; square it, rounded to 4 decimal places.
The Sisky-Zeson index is 0.0379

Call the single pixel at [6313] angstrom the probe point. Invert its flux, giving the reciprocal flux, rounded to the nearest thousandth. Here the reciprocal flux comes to 1.550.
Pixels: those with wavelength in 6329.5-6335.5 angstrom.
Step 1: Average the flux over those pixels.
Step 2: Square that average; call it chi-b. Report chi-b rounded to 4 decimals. 0.4217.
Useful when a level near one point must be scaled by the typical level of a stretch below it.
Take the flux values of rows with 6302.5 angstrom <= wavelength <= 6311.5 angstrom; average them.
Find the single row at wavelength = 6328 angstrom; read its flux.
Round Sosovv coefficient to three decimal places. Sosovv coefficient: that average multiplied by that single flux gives 0.421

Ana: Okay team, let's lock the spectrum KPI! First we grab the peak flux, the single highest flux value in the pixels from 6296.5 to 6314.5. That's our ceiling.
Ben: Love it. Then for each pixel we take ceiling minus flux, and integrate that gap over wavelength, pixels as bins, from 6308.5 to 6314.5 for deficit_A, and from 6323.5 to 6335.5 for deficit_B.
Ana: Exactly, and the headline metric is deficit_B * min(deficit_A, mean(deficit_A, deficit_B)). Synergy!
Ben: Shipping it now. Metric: 0.015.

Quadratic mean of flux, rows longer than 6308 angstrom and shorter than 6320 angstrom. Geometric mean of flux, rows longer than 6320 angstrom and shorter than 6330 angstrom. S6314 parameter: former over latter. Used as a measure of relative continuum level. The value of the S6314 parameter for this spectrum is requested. 0.99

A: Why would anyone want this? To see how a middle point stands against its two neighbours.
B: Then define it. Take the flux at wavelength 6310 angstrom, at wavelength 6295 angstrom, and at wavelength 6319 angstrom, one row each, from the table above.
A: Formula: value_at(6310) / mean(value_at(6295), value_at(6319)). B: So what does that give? 0.993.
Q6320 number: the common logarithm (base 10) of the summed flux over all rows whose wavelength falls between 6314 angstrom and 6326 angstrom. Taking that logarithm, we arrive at 0.41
